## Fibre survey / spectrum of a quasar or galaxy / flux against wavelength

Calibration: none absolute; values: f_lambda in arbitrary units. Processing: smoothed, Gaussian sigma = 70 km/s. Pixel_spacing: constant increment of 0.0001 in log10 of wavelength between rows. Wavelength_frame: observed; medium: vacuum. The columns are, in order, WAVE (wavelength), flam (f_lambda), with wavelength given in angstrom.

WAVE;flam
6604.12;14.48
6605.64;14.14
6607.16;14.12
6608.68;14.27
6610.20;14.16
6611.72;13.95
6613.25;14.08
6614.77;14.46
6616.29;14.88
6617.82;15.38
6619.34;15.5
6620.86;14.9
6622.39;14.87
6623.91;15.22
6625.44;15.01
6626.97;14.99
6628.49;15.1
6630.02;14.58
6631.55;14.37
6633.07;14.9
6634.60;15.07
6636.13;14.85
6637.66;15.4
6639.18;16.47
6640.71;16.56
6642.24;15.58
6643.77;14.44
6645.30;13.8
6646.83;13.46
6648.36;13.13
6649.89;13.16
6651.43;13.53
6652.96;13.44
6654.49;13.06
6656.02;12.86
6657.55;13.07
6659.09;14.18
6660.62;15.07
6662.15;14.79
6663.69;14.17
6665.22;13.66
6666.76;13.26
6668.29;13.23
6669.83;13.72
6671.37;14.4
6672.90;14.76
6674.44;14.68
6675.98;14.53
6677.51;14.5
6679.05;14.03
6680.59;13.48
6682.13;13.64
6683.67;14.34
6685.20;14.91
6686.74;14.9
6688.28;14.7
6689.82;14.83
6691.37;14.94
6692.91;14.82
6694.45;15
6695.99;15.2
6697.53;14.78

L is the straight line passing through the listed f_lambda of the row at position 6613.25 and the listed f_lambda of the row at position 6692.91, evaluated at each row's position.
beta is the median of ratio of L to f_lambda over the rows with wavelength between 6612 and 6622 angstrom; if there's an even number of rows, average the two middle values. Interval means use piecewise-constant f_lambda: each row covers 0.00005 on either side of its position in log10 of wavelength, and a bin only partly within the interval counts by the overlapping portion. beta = 0.95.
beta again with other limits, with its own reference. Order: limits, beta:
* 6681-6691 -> 1.00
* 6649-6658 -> 1.10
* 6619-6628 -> 0.95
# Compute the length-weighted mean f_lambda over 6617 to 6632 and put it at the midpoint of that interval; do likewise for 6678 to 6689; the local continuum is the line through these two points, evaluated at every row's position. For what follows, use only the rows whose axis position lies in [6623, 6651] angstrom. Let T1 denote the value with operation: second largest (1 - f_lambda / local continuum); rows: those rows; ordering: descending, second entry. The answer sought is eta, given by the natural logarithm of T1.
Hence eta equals -2.3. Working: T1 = 0.104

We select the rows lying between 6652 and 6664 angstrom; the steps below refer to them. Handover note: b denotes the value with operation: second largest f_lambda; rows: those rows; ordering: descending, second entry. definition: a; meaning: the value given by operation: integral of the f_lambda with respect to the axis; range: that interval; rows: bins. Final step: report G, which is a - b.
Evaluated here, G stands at 151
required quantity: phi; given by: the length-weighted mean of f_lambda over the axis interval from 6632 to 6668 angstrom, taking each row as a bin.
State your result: 14.2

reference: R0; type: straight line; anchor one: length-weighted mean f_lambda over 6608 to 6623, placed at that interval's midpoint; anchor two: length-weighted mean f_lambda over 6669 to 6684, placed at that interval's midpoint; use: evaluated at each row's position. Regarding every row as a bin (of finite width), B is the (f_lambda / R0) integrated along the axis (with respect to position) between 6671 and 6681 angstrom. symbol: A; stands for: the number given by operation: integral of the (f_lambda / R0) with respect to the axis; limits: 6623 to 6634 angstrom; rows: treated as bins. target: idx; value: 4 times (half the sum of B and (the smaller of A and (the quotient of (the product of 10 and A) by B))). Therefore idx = 42.5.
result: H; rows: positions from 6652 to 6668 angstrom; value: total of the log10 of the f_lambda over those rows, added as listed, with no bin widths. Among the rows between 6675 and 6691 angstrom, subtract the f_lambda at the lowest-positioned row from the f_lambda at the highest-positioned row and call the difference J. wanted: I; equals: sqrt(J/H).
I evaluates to 0.162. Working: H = 11.4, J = 0.30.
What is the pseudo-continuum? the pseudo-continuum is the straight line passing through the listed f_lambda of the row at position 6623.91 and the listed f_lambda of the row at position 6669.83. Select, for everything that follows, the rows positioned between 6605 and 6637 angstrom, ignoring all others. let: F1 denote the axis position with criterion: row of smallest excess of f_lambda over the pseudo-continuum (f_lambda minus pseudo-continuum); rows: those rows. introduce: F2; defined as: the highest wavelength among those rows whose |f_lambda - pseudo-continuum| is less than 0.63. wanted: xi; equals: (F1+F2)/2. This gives 6620.9 angstrom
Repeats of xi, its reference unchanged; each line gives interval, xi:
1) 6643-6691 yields 6669.1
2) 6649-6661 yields 6657.6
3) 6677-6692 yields 6681.4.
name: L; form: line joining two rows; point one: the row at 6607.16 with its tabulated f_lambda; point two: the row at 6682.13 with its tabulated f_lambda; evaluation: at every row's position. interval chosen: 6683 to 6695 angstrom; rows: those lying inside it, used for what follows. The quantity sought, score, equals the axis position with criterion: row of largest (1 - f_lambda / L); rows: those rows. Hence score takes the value 6683.67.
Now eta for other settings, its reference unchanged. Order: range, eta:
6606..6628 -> -2.6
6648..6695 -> -2.2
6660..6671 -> -2.5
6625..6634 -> -3.8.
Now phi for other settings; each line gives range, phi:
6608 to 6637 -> 14.8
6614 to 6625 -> 15.0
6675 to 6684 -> 14.1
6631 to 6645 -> 15.3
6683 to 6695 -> 14.8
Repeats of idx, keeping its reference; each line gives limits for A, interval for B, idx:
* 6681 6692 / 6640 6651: 42.6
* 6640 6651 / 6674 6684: 41.7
